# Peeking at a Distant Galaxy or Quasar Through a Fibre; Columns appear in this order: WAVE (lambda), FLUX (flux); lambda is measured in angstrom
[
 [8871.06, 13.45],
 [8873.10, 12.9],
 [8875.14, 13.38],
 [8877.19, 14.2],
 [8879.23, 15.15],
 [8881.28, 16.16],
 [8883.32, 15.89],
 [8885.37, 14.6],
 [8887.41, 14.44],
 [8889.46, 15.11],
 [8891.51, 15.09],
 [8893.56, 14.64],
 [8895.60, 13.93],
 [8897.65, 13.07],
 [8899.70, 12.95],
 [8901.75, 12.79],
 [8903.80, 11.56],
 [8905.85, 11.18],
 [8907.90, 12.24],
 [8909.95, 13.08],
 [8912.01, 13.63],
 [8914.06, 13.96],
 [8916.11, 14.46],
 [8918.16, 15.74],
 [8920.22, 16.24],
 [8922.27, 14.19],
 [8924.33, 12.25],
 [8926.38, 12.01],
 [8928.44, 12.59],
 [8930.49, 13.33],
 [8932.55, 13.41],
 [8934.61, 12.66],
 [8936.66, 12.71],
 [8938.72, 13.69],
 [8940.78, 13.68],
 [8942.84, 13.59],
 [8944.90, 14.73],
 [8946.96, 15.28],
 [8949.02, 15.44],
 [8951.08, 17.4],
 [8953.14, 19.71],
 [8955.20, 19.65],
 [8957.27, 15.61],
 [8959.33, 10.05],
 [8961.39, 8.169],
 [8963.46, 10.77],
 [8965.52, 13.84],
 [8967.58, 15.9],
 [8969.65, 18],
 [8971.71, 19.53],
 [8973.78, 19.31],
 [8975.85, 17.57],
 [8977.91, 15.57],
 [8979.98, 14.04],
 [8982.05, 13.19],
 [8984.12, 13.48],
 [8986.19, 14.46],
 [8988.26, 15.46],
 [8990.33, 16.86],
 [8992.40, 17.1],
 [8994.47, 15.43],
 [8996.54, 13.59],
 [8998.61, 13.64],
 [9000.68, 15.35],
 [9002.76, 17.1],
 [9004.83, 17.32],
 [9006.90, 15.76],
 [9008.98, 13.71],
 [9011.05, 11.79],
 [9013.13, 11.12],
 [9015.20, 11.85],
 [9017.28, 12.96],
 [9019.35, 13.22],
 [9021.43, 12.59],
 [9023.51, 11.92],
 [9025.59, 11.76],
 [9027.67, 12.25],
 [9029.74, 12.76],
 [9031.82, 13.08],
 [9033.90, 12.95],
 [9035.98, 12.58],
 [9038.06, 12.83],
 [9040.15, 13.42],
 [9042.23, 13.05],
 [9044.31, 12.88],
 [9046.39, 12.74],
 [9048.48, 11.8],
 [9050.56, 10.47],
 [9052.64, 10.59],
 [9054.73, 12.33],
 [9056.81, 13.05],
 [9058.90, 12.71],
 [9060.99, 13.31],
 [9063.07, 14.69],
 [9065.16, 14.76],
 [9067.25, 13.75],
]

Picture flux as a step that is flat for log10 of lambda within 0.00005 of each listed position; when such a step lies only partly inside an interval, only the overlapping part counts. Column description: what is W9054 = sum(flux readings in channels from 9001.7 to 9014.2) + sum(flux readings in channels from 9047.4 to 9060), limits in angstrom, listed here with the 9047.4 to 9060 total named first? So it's 158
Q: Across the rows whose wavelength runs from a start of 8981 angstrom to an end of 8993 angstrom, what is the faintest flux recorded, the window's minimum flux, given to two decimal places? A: 13.19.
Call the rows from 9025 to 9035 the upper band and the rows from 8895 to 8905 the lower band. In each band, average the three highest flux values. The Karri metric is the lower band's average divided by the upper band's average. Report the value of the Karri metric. 1.03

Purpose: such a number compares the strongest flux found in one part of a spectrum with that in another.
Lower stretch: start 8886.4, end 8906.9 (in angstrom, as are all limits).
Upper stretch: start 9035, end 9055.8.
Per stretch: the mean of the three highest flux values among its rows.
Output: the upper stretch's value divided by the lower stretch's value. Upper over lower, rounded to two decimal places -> 0.88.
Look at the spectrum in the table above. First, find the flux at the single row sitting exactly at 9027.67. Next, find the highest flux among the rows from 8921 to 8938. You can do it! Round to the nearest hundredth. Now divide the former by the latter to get 0.86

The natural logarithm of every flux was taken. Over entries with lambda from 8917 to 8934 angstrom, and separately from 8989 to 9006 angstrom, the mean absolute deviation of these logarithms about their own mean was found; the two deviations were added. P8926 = 0.17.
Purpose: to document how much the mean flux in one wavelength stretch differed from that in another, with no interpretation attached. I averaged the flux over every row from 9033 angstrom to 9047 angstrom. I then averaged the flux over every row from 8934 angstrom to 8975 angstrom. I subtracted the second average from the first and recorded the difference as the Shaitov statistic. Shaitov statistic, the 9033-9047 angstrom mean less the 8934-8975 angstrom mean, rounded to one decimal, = -2.1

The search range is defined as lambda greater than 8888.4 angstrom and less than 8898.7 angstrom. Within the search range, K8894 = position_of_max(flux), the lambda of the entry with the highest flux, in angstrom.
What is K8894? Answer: 8889.46 angstrom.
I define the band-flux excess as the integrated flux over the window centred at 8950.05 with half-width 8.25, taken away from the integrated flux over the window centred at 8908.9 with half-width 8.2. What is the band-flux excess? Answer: -60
